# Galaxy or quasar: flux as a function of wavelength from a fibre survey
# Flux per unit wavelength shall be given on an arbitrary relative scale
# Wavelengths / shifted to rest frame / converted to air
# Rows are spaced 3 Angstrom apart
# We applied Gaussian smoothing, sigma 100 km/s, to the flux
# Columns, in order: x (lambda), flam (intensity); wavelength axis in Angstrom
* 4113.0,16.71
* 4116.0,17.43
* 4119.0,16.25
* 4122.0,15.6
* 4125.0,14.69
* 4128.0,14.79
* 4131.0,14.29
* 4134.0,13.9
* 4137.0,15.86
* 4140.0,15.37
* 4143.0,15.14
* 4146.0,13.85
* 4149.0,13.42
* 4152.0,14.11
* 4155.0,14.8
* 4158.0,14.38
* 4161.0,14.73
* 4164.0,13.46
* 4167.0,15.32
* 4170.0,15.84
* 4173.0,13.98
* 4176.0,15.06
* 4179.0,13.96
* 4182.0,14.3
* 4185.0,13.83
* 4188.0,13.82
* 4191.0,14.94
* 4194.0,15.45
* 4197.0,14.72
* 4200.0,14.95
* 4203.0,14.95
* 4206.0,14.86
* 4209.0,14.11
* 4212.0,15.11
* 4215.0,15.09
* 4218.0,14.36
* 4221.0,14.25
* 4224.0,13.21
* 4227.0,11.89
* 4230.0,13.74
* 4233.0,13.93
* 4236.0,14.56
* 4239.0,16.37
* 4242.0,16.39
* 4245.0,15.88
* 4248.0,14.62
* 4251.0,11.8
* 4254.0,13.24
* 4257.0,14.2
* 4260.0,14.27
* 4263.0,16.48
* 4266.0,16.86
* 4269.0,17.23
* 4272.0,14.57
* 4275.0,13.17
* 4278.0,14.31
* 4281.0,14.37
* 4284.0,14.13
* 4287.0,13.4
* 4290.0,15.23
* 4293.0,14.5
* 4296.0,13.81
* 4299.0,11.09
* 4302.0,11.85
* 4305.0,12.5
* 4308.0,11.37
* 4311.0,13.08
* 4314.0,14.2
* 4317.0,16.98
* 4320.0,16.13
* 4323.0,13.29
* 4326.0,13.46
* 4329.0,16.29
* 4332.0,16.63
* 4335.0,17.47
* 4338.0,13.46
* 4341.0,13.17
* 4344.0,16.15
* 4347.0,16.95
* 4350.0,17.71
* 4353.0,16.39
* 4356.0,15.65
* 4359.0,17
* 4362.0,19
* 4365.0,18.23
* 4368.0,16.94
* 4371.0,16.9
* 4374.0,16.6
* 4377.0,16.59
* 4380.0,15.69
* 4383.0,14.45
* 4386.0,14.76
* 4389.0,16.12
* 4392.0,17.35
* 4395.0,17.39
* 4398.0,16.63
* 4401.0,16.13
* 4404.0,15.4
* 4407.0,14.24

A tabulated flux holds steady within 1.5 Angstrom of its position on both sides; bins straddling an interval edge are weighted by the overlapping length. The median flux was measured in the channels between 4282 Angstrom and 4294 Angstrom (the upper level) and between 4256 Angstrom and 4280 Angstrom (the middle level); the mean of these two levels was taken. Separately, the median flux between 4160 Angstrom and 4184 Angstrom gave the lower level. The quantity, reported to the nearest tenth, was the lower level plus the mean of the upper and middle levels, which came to 28.9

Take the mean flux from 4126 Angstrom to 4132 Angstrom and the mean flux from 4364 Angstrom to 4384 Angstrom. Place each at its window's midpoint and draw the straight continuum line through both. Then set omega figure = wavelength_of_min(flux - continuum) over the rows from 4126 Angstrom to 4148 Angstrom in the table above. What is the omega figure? 4146.0 Angstrom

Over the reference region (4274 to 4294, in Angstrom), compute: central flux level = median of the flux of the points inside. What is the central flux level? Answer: 14.31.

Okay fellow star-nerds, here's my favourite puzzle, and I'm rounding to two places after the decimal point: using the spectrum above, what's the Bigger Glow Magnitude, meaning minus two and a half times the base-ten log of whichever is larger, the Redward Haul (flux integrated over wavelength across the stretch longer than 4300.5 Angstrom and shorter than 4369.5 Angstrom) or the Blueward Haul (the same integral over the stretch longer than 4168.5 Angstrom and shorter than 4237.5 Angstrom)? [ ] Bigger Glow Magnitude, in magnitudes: -7.57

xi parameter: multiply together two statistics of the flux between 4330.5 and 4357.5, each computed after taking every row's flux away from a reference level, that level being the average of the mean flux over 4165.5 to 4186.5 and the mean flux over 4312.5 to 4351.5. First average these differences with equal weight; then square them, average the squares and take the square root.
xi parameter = -1.6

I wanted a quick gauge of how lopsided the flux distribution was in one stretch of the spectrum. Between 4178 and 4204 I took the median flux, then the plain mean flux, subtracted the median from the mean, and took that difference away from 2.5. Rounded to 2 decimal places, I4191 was 2.67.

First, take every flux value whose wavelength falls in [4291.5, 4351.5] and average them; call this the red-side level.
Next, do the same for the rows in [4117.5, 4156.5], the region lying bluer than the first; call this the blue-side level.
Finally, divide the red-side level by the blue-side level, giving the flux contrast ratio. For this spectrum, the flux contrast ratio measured 0.98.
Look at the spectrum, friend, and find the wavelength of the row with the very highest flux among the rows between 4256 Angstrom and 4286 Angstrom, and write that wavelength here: 4269.0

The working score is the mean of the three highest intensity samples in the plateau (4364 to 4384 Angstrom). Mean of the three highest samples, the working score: 17.36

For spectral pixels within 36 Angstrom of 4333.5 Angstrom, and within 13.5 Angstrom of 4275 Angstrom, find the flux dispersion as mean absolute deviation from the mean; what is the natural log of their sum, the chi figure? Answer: 1.2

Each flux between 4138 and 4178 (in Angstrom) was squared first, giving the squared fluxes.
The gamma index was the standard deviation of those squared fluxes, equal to 22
